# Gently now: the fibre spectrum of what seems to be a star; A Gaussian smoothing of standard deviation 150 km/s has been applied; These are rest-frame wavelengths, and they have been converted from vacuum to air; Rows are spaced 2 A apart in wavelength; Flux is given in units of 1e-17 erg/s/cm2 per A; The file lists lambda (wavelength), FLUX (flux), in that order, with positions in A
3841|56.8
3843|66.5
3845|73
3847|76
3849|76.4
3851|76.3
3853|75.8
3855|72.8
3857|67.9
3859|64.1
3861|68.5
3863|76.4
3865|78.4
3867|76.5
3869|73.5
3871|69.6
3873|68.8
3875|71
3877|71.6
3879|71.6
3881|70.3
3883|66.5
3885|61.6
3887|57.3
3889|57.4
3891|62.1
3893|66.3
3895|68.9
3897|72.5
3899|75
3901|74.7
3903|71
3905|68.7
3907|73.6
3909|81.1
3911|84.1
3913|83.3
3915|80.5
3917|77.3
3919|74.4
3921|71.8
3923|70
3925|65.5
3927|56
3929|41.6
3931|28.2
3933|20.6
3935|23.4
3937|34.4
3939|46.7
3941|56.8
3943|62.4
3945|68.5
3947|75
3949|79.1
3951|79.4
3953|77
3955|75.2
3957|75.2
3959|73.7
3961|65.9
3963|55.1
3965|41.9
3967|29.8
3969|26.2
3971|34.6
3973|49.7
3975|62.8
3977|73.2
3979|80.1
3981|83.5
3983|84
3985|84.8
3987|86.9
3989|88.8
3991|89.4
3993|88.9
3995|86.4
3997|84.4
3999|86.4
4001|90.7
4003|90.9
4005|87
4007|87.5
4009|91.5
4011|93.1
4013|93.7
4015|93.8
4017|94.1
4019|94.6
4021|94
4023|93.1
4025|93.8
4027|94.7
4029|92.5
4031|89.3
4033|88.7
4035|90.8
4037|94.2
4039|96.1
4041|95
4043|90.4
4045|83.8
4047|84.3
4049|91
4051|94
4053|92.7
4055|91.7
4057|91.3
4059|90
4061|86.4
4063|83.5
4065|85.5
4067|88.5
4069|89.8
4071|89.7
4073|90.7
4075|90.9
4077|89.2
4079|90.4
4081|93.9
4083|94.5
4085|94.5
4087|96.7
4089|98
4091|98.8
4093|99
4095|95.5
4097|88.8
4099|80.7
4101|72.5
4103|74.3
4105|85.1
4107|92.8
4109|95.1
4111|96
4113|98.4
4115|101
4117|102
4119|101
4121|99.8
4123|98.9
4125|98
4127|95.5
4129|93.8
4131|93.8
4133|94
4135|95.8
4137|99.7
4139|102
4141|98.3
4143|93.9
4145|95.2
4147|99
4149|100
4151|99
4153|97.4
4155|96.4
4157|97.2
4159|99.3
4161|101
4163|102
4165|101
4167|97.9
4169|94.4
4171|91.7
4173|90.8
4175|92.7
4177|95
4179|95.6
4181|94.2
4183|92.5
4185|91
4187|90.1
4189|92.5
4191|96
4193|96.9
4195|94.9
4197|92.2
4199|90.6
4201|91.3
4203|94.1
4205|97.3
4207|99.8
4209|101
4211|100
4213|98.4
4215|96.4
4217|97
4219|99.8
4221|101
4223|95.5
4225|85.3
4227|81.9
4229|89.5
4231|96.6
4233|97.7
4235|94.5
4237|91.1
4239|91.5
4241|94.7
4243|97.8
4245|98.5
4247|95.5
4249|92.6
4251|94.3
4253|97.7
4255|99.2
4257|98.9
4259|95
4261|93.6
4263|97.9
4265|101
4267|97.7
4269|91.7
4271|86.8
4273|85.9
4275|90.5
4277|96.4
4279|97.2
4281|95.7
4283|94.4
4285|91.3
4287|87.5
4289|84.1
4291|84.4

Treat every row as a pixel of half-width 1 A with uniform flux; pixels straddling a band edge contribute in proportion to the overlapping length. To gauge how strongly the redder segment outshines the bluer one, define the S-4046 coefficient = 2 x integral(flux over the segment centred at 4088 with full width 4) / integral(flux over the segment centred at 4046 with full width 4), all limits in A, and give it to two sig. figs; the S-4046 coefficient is 2.3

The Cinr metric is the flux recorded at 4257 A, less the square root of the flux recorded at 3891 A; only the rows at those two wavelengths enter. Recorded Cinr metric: 91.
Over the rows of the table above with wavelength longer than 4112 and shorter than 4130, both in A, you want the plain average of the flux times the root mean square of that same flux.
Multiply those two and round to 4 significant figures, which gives 9747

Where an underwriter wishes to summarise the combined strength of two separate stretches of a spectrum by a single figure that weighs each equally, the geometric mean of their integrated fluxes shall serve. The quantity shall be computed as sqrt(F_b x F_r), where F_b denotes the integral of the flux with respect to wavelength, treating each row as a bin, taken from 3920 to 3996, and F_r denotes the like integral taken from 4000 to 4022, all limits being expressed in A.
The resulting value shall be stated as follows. 3110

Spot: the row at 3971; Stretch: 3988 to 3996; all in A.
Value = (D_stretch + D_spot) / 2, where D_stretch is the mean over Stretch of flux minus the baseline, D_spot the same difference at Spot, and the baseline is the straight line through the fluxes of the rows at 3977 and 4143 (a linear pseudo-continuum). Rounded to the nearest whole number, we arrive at -12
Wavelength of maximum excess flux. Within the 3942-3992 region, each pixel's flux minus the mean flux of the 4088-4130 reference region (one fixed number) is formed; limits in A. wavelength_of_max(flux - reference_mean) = 3991 A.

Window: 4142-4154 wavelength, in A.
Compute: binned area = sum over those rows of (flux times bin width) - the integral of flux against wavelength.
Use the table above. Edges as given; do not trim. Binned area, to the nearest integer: 1169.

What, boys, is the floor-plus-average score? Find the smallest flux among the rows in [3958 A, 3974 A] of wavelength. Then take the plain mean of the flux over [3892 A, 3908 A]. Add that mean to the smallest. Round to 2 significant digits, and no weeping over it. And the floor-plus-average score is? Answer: 98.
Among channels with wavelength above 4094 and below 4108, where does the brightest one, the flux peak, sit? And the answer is 4095 A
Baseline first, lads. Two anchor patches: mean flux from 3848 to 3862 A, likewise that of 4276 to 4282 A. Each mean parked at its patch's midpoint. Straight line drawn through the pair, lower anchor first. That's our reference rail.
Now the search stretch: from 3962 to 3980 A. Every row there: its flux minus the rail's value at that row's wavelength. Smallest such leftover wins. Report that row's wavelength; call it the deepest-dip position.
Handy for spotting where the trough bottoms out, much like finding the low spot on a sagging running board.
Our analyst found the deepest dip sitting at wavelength 3969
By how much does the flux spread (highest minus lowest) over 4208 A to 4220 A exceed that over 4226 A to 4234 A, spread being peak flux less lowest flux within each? -11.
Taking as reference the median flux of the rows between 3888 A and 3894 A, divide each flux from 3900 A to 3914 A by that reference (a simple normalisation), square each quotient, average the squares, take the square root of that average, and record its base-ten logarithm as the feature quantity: 0.093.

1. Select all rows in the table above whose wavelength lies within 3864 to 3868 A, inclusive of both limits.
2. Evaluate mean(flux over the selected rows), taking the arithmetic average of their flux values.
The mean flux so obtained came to 77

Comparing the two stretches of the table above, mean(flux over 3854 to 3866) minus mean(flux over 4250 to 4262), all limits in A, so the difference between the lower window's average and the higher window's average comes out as -25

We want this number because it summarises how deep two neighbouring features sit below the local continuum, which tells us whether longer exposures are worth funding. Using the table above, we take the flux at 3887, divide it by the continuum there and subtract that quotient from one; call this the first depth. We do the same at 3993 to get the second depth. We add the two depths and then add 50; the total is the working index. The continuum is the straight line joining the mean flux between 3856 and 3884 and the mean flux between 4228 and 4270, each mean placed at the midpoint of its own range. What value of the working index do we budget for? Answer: 50.1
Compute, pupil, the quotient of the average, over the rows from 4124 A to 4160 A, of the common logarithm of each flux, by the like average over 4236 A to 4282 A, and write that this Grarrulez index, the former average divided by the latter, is 1.01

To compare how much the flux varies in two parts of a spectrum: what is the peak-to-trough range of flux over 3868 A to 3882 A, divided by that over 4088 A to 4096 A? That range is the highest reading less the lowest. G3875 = 1.3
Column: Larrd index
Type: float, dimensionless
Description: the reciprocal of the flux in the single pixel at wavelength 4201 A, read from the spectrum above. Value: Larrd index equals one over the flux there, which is 0.0110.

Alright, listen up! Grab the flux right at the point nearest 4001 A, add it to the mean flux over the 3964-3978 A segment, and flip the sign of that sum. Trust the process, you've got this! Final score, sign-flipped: -136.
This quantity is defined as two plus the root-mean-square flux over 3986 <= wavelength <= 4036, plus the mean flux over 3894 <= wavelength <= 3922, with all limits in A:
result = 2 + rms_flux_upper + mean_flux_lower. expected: 168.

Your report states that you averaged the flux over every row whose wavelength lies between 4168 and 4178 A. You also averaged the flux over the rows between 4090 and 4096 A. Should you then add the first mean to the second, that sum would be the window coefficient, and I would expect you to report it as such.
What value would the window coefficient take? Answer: 191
